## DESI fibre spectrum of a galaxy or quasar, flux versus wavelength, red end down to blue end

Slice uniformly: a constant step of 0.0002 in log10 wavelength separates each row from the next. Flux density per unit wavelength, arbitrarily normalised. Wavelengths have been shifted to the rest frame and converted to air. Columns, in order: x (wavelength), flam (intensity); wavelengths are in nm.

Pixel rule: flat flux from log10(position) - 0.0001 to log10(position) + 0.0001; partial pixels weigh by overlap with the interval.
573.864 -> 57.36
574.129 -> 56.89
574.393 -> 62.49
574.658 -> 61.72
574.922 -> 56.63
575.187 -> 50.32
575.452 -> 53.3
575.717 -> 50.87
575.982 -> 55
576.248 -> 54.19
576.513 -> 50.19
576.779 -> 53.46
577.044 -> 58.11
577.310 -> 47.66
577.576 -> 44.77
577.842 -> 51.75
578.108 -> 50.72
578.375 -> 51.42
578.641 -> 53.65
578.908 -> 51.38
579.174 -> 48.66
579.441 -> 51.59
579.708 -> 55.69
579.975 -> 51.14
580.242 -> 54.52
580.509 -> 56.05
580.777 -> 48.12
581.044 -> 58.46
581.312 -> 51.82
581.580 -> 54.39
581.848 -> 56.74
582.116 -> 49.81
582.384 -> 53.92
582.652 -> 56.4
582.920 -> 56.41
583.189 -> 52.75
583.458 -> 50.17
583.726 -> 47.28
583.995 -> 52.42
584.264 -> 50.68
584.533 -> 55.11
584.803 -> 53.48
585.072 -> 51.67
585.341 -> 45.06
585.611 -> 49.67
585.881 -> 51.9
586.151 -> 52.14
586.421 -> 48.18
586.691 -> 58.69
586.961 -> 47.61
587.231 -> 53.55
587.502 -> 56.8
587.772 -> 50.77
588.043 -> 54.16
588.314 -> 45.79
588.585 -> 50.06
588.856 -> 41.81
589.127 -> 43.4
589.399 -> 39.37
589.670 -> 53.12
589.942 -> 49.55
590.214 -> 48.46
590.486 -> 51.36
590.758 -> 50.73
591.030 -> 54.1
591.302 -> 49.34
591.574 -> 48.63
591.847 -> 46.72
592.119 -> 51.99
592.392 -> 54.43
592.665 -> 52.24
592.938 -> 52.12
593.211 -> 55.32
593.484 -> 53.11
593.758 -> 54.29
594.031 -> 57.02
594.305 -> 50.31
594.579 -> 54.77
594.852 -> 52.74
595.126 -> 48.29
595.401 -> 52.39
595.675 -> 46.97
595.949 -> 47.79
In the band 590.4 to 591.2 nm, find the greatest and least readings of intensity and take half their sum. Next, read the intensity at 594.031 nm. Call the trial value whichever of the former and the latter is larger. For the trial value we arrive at 57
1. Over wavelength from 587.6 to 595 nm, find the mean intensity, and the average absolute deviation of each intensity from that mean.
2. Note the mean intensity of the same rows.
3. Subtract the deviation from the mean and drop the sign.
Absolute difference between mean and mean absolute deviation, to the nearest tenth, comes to 47.4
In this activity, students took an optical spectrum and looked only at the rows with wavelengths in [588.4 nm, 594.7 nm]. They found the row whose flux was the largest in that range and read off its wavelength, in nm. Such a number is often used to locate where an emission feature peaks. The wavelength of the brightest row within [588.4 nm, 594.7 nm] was 594.031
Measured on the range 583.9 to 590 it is 586.691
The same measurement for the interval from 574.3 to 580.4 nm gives 574.393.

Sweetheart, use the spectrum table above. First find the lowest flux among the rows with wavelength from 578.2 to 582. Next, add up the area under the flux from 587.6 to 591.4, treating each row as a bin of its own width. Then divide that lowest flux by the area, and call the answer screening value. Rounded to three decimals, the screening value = 0.260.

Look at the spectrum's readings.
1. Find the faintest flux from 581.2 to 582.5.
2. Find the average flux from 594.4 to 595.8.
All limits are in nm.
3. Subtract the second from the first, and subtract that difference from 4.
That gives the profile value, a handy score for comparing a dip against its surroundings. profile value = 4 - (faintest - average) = 5.2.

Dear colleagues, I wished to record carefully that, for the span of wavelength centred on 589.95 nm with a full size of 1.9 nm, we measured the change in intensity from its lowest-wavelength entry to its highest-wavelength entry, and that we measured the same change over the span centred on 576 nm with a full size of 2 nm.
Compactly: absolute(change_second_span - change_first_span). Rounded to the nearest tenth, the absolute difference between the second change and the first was 4.2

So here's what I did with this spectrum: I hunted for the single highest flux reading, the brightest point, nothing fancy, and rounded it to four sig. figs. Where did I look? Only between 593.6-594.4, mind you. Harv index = 57.02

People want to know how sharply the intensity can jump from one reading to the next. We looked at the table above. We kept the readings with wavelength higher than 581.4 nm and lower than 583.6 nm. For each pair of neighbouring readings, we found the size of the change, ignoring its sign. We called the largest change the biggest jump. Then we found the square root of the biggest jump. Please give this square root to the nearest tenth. 2.6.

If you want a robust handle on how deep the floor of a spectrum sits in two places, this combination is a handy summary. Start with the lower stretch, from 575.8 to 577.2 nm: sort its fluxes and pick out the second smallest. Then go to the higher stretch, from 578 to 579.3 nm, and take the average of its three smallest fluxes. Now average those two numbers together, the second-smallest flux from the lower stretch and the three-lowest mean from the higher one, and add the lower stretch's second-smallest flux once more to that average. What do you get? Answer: 105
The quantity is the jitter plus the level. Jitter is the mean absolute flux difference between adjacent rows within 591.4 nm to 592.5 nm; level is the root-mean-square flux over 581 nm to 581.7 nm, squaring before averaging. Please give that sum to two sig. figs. 58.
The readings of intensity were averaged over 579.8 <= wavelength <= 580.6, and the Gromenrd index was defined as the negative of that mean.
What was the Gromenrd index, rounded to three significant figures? -53.9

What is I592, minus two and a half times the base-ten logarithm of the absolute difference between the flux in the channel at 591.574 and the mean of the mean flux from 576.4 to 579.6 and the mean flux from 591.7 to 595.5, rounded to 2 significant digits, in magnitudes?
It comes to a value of -1.3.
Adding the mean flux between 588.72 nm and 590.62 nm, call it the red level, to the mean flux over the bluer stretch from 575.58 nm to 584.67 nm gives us 99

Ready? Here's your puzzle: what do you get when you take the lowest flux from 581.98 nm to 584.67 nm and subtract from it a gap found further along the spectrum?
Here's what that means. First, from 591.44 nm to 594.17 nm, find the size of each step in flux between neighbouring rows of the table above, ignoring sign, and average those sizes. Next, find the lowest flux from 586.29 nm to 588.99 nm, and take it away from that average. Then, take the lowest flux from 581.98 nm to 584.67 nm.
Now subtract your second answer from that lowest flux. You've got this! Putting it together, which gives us 86.7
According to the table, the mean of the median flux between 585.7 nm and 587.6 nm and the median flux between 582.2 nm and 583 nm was 54.3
